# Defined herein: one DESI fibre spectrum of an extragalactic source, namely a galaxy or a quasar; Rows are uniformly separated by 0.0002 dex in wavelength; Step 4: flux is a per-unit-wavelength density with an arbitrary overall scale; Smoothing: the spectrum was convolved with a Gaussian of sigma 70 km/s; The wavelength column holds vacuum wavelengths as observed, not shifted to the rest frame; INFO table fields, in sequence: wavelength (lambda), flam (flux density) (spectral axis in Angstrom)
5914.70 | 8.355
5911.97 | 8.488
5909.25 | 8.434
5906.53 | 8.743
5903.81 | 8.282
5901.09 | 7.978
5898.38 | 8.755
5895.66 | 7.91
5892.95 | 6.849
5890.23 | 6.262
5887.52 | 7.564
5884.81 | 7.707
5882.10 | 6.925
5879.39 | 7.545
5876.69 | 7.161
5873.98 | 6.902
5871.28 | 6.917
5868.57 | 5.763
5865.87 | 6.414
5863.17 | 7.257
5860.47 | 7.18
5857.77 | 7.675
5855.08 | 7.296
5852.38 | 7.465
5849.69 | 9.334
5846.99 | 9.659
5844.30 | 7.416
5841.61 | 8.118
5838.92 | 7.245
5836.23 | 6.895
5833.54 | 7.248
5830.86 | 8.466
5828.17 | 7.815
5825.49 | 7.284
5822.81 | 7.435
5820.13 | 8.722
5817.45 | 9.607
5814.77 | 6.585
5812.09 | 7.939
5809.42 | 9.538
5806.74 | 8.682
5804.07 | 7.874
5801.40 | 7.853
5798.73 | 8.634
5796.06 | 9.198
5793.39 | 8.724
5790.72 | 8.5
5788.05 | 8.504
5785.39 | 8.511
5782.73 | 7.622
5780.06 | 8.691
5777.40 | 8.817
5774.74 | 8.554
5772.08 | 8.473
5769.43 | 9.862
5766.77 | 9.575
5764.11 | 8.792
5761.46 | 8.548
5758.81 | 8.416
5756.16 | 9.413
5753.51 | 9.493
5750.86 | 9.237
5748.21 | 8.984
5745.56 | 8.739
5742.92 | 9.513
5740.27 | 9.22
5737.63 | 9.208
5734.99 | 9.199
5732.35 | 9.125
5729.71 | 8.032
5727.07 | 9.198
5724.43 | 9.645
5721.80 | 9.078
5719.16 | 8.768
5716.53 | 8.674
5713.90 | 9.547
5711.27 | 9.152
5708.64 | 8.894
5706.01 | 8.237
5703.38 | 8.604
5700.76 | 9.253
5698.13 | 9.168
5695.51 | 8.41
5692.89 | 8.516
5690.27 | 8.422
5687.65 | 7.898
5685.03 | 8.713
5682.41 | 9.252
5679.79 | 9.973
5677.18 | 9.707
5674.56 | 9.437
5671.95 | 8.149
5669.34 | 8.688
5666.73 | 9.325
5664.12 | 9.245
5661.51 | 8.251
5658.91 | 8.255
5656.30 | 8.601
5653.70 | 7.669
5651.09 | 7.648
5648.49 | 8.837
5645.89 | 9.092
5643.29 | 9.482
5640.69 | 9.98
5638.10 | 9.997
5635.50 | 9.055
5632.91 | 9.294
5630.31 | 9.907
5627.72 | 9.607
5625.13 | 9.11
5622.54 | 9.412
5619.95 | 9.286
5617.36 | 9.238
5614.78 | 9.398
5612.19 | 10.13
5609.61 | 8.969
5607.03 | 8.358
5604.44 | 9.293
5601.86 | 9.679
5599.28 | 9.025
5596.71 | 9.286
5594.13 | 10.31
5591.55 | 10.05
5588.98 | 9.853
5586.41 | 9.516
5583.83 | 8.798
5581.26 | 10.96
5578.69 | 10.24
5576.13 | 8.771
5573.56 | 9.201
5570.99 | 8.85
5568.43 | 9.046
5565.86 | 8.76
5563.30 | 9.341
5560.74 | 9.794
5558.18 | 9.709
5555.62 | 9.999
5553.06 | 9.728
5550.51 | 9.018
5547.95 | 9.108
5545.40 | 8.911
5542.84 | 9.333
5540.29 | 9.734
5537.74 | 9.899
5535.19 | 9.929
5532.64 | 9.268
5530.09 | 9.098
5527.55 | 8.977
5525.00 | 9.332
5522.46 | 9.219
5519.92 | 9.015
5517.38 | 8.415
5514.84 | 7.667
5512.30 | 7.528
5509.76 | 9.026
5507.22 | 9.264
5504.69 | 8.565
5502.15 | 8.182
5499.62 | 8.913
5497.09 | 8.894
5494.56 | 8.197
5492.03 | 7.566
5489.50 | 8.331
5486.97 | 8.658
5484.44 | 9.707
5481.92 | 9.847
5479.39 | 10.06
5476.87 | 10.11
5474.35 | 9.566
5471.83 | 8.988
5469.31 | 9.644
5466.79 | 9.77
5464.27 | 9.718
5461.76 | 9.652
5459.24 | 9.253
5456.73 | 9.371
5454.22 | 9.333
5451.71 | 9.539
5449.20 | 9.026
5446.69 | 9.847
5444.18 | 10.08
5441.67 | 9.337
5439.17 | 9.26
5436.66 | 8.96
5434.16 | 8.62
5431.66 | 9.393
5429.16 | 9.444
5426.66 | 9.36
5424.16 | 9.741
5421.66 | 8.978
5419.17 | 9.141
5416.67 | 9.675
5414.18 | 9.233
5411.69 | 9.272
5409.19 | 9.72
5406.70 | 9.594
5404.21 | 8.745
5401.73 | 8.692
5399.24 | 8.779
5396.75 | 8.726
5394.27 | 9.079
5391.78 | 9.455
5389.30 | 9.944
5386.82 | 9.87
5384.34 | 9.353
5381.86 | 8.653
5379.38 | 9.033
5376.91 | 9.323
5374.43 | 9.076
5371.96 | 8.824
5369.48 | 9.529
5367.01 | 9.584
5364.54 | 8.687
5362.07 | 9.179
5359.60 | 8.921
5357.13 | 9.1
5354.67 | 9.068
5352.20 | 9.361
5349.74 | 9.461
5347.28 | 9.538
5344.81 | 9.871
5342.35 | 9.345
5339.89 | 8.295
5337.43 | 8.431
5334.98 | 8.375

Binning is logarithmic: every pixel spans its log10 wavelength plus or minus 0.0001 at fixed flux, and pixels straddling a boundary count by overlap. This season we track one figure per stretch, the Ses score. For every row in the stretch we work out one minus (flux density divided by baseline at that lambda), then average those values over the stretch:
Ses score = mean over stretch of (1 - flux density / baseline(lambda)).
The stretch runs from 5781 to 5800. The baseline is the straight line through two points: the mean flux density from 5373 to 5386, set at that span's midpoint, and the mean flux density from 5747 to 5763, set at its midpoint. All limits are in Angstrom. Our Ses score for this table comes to 0.05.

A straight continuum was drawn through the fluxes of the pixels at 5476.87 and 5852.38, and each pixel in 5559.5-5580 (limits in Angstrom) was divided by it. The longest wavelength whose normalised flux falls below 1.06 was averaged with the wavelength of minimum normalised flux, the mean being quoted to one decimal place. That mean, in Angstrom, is 5571.0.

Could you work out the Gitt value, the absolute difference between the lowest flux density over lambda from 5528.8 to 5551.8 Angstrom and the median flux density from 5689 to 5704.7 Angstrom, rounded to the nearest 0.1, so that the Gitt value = 0.4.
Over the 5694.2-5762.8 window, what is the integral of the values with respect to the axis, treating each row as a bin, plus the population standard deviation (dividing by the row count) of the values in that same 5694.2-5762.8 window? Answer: 617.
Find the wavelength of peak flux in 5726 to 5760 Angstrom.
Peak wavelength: 5742.92 Angstrom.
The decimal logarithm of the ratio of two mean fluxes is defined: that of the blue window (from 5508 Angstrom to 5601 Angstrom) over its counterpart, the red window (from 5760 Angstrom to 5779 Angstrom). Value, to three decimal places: 0.017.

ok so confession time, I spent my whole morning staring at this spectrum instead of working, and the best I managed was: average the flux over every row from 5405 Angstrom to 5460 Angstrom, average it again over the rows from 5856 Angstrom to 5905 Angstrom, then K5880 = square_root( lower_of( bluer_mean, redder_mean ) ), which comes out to 2.70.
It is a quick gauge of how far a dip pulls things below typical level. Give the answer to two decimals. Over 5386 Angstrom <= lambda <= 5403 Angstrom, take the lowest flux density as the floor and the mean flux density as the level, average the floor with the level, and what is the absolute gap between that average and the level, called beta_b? 0.26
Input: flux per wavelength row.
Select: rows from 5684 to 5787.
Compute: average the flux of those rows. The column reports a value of 8.88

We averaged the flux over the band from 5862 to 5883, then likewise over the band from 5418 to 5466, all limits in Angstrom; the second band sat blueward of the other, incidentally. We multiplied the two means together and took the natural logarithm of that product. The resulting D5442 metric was 4.163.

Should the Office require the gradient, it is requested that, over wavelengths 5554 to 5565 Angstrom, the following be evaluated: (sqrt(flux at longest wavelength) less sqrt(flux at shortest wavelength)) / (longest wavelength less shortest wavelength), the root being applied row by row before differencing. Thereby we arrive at -0.014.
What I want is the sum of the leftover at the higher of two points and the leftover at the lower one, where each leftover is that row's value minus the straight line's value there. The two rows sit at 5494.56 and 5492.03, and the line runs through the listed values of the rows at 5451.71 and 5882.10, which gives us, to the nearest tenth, -2.8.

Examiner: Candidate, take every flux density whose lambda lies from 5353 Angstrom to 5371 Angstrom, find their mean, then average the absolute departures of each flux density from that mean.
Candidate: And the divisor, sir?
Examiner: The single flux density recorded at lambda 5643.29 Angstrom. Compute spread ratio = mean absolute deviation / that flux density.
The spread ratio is 0.025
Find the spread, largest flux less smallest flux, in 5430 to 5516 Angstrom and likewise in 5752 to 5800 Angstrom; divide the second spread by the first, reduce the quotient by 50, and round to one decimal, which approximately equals -49.1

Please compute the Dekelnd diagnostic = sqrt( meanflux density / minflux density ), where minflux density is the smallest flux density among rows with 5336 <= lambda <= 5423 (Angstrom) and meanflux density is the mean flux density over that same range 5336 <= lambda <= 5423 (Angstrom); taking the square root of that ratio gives 1.05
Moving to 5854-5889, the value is 1.11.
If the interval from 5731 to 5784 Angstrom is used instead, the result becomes 1.09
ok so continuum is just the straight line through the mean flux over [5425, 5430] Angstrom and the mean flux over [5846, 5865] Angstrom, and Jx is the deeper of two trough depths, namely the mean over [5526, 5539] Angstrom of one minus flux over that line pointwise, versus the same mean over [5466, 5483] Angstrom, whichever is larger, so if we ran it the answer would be -0.042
